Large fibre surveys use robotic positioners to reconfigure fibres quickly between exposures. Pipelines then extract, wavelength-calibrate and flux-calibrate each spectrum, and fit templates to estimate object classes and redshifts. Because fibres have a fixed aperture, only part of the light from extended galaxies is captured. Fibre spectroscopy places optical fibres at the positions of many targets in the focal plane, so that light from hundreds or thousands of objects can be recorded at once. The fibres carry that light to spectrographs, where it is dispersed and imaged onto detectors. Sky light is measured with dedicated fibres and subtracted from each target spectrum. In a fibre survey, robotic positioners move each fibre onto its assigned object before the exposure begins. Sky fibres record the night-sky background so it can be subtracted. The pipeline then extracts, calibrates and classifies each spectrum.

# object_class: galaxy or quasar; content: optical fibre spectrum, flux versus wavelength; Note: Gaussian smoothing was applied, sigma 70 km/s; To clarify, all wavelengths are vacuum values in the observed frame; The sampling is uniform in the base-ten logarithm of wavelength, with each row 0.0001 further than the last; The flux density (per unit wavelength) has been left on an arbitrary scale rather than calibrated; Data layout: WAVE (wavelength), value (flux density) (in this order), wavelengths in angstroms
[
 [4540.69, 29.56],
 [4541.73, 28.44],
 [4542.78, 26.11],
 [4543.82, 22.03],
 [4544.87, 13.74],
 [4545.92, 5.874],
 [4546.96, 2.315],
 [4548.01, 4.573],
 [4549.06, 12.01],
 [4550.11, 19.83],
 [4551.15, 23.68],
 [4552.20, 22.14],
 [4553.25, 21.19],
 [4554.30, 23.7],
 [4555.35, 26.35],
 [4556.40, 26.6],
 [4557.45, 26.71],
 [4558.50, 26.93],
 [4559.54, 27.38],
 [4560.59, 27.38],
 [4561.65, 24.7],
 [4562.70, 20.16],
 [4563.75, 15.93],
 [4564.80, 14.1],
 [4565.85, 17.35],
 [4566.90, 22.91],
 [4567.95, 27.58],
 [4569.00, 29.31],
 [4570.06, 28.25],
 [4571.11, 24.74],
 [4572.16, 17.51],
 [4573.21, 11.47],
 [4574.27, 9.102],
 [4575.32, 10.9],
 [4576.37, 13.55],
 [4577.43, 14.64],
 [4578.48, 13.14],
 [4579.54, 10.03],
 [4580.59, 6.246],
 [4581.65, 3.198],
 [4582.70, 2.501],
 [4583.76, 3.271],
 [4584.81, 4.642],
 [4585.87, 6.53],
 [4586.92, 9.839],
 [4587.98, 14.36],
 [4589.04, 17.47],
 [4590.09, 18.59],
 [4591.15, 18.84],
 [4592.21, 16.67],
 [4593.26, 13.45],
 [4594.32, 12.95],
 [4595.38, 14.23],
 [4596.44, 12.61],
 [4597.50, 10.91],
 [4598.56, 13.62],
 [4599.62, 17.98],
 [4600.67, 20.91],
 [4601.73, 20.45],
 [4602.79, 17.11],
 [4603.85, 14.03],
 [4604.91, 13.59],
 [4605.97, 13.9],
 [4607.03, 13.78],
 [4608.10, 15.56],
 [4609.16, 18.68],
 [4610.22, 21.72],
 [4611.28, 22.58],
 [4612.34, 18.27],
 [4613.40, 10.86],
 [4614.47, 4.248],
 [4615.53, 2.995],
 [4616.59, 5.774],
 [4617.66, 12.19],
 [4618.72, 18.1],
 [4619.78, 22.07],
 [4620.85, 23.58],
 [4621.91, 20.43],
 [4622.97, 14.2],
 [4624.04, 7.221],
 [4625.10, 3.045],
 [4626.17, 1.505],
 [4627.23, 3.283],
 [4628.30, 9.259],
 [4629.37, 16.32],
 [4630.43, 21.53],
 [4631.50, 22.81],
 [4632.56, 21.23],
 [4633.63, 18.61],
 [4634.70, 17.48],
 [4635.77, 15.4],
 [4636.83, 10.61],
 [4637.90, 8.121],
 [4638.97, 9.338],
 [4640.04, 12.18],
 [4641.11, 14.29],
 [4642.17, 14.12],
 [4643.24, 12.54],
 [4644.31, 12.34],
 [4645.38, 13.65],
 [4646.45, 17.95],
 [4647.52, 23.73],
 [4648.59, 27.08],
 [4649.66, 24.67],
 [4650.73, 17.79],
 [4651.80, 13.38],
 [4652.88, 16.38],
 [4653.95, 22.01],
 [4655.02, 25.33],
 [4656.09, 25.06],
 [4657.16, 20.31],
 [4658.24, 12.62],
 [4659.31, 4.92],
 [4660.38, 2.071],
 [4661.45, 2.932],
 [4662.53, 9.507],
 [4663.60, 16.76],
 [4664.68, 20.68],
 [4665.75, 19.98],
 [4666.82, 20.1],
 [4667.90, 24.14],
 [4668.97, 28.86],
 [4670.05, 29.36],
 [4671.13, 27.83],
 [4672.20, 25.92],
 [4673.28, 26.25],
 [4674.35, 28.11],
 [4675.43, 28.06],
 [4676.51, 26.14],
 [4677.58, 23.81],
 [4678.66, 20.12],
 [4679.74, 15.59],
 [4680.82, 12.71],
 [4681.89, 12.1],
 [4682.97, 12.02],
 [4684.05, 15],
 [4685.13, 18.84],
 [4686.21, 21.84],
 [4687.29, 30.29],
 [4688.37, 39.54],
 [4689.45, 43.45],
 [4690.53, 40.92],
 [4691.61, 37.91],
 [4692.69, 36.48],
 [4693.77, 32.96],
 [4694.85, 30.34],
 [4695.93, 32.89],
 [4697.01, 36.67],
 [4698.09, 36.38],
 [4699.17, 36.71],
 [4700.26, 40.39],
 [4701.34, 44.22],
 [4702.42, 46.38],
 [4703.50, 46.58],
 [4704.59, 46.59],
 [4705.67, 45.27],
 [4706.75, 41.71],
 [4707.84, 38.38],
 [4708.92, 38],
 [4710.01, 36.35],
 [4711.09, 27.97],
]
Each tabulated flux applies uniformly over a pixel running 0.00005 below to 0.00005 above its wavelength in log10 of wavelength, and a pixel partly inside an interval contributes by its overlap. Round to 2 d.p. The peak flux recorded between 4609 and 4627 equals 23.58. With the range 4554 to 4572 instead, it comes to 29.31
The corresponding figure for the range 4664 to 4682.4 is 29.36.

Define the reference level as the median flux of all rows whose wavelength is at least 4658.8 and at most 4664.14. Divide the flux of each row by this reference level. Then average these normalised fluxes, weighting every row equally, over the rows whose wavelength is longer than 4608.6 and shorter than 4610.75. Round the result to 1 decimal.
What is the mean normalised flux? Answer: 4.1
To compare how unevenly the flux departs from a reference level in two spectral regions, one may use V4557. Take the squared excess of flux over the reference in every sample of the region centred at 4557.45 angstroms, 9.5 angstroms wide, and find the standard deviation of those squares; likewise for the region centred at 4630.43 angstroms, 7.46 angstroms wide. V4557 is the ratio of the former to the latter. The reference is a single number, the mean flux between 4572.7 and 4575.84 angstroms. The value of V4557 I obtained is 1.1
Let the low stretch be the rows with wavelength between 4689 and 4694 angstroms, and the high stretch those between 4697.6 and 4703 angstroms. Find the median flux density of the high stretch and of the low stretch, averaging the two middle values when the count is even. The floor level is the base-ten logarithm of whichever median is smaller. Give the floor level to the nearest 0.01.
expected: 1.58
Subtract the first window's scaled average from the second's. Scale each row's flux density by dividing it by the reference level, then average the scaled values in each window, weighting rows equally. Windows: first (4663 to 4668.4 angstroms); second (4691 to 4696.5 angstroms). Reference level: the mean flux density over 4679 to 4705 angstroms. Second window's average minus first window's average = 0.4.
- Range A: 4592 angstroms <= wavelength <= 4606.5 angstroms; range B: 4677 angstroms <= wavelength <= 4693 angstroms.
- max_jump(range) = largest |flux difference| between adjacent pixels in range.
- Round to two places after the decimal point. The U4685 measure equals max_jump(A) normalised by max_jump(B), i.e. 0.47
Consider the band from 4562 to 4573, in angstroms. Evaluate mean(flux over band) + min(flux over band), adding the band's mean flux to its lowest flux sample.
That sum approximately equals 36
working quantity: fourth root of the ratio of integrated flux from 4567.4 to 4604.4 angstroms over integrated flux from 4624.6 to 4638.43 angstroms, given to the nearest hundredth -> 1.31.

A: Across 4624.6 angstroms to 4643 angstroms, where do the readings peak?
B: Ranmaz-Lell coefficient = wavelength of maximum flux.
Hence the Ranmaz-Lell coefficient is 4631.50 angstroms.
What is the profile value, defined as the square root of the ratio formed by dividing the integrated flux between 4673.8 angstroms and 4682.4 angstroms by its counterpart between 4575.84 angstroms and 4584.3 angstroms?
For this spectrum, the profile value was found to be 1.60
